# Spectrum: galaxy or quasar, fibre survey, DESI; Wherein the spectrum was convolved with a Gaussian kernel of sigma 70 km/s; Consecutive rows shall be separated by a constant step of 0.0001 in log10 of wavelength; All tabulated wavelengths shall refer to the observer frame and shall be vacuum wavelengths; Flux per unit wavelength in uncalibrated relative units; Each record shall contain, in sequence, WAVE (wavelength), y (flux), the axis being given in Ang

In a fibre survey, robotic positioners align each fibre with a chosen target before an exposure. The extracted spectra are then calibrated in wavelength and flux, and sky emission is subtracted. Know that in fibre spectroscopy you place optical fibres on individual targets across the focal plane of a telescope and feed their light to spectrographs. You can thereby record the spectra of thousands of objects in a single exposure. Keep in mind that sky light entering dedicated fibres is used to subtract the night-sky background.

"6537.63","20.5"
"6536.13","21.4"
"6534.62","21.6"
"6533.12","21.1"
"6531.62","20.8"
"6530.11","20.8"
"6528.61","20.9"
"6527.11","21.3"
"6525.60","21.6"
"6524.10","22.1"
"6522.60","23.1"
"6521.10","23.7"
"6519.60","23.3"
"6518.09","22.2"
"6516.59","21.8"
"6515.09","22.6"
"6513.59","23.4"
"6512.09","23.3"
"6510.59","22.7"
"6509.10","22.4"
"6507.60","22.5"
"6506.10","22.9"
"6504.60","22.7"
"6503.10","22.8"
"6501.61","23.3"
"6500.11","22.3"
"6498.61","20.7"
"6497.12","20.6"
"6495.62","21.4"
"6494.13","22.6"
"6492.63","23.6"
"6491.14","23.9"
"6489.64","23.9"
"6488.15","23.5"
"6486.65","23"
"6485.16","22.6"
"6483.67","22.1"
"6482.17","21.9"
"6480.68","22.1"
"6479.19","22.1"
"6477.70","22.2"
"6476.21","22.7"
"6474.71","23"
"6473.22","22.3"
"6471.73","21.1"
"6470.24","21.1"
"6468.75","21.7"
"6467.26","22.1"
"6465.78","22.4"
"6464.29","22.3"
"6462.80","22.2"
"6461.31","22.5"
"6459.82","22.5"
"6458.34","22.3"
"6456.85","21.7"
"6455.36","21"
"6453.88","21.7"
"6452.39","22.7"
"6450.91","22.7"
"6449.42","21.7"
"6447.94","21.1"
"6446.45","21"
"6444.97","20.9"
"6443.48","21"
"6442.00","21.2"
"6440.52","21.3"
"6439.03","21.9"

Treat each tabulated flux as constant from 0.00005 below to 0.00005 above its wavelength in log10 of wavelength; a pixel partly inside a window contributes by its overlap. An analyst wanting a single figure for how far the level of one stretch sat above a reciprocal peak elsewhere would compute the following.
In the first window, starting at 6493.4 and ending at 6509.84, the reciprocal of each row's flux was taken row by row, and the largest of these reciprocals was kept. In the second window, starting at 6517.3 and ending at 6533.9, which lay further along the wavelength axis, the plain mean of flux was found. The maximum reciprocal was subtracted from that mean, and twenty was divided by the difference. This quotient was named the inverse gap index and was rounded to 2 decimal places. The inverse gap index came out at 0.92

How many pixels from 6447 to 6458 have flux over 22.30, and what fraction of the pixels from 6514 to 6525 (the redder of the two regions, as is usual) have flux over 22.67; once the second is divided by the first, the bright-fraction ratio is 0.21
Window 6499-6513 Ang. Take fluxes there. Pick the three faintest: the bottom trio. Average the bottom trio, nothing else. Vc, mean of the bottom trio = 22.4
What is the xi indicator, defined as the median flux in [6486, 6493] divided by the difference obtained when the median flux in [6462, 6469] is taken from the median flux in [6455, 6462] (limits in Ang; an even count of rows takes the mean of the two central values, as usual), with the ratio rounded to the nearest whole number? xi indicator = 236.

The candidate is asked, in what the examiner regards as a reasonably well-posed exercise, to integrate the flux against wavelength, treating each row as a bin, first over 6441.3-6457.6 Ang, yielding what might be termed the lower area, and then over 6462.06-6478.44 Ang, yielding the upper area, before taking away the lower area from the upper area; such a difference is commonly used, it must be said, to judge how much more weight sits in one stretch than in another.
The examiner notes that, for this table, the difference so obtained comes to 11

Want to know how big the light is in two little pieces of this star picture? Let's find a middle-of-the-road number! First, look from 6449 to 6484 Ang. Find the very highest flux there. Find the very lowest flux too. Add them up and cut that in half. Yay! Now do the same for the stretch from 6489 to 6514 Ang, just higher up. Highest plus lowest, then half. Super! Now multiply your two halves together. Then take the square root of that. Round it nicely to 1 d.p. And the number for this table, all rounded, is 22.1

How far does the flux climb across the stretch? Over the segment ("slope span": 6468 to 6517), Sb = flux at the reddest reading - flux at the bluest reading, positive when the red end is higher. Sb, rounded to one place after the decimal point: 0.1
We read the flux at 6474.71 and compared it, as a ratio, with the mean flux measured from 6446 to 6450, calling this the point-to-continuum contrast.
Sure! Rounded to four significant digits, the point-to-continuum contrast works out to 1.082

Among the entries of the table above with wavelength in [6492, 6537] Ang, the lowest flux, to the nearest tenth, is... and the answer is 20.6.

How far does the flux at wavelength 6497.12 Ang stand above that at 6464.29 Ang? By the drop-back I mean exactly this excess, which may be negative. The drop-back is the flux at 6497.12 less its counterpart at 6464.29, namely -1.7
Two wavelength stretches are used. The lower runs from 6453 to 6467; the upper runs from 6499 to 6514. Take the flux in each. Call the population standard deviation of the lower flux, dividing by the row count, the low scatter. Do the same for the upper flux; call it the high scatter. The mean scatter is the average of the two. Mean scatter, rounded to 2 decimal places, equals 0.42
